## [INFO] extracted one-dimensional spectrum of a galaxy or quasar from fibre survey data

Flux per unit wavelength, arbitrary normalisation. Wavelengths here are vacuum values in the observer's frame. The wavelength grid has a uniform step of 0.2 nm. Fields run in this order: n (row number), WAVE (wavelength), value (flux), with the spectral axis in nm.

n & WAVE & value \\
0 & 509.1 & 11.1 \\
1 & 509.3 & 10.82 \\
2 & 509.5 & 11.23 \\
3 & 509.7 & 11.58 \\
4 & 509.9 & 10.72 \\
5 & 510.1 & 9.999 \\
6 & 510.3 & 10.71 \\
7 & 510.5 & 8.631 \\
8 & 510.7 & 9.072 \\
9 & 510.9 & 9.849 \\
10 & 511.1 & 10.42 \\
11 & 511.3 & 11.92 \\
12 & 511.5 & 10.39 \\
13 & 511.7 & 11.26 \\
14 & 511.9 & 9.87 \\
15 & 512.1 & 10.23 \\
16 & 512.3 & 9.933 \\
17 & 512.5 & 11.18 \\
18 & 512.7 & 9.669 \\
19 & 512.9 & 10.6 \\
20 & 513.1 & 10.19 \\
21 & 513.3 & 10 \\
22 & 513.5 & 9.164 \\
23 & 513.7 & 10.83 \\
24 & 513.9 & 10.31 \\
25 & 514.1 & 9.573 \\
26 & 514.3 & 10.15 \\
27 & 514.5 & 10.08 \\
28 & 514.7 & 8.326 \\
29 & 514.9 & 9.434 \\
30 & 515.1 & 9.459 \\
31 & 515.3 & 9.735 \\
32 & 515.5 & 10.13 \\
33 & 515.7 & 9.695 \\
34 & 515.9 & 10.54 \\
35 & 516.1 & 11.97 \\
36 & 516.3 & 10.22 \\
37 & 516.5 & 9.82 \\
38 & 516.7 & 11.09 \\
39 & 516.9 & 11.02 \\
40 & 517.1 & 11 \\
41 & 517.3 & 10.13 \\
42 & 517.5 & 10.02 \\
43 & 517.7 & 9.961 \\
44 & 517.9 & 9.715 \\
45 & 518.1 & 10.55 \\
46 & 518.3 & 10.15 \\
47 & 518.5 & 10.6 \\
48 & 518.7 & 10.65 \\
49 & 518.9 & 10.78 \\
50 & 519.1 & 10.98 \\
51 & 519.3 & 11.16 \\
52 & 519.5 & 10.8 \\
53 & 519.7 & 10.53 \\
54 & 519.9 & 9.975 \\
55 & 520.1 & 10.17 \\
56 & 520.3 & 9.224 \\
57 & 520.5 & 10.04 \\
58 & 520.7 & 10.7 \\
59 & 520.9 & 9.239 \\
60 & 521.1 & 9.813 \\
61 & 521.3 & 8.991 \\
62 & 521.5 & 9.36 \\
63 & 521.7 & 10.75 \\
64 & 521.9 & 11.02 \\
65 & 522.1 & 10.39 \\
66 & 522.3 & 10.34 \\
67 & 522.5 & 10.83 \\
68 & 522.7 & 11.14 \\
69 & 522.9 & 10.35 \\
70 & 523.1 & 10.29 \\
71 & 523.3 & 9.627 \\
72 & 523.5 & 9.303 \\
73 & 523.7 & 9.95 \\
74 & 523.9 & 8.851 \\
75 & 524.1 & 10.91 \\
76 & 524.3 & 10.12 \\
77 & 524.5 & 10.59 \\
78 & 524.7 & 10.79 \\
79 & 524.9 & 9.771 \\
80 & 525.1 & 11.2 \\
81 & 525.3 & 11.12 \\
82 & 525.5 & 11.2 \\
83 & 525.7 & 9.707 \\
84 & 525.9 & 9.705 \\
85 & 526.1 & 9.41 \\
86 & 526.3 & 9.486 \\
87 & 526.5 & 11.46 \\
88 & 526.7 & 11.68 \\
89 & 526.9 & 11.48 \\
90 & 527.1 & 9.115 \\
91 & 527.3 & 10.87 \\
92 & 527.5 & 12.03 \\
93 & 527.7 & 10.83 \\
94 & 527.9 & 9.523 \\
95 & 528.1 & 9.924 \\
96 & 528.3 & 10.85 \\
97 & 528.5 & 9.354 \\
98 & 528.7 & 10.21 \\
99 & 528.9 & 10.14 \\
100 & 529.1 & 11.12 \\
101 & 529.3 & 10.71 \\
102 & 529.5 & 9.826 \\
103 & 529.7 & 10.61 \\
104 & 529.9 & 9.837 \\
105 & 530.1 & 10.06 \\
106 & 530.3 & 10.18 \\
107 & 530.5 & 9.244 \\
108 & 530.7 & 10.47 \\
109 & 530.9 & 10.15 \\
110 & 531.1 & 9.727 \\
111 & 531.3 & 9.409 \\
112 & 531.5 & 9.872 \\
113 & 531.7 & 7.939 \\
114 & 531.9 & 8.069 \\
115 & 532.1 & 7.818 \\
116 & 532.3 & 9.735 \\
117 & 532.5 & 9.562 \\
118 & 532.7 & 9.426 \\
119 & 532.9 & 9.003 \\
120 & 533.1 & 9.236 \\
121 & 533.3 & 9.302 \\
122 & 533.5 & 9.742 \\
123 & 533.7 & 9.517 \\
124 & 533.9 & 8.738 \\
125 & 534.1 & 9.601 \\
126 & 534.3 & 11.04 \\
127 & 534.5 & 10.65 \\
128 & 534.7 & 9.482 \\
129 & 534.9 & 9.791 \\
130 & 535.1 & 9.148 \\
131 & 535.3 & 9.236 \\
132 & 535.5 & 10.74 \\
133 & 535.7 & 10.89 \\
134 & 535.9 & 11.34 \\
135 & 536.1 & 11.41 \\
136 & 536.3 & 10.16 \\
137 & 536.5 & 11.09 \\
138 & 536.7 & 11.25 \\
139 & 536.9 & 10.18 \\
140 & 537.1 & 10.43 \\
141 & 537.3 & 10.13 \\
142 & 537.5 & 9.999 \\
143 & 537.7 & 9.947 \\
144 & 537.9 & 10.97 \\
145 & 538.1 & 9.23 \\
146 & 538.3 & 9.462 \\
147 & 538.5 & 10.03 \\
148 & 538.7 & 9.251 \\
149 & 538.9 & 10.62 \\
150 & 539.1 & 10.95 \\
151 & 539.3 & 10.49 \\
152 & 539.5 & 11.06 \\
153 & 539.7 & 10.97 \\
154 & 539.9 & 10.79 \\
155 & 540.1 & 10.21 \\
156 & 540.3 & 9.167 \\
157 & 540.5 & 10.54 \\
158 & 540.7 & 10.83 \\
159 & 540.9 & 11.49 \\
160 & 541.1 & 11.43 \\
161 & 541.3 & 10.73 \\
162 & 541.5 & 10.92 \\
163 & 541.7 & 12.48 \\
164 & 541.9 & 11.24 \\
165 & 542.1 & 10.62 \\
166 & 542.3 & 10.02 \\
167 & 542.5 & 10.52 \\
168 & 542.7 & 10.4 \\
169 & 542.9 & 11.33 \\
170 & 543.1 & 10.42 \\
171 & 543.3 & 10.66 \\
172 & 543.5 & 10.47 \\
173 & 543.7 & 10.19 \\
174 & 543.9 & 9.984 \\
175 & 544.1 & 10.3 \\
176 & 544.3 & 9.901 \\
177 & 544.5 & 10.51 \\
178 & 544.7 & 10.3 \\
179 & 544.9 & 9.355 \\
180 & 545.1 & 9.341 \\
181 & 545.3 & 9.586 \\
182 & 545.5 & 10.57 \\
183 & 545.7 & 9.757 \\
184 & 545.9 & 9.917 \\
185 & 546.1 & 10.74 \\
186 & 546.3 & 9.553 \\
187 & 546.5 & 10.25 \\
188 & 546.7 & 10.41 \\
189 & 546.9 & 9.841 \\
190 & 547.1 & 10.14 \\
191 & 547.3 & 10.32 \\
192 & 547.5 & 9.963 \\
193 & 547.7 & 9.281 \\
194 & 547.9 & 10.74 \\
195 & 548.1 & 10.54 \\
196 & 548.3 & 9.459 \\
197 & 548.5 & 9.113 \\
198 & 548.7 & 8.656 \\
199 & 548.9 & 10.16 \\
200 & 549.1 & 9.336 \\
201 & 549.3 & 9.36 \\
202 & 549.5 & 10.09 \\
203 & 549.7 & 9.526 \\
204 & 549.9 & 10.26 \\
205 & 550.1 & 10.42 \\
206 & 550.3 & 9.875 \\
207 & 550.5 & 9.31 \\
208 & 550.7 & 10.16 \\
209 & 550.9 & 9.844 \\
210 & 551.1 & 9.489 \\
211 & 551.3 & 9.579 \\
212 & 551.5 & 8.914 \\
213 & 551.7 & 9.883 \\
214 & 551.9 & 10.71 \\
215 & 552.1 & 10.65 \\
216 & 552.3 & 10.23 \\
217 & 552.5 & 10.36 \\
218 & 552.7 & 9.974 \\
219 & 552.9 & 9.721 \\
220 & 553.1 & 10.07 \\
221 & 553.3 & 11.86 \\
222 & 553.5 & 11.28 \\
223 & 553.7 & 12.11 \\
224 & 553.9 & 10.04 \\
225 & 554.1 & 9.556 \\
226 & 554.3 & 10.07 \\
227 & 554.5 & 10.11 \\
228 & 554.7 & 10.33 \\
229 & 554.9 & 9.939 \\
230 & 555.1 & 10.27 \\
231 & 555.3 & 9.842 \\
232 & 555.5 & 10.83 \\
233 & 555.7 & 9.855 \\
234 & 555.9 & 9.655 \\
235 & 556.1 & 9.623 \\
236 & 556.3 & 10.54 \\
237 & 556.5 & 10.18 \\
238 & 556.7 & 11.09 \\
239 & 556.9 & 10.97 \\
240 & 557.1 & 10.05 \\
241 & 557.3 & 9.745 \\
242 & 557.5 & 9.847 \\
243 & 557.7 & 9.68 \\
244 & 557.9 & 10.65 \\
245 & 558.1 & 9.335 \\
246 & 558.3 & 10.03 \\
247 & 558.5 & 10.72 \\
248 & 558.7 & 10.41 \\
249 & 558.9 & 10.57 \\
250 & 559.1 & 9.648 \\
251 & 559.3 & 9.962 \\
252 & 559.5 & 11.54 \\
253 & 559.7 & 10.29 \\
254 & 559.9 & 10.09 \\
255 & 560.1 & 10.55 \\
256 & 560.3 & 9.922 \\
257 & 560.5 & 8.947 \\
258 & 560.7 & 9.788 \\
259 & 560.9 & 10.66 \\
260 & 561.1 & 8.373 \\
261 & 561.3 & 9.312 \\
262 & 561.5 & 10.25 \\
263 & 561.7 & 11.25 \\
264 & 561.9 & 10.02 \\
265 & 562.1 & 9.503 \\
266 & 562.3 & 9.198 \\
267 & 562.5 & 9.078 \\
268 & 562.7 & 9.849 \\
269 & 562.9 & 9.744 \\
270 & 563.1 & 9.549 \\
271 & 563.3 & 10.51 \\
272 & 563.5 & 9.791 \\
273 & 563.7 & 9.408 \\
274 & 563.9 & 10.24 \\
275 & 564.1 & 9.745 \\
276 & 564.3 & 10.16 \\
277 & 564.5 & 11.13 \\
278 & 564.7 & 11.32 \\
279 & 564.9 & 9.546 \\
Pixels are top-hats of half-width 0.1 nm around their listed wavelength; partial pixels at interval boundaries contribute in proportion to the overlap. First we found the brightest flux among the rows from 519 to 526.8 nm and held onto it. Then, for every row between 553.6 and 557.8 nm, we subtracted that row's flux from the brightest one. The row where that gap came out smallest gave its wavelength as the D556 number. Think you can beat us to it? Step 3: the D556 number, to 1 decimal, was 553.7 nm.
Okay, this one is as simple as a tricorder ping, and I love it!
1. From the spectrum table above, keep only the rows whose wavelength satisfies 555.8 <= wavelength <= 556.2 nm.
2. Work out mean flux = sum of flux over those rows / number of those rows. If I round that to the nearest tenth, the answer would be 9.6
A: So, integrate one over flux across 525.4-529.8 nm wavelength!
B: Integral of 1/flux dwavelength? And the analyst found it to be 0.425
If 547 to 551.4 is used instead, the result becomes 0.450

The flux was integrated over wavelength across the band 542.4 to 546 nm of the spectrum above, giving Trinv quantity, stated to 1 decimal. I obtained 36.7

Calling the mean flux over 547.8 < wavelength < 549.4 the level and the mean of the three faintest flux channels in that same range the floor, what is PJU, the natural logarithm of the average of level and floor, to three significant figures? 2.24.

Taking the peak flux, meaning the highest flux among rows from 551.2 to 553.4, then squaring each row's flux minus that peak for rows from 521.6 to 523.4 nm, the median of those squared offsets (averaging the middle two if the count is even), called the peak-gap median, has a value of 2.16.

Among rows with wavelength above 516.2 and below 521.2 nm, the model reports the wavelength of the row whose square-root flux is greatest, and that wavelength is 519.3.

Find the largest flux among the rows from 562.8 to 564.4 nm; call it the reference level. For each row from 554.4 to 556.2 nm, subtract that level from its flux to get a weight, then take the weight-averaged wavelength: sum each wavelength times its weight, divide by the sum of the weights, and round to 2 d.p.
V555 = 555.47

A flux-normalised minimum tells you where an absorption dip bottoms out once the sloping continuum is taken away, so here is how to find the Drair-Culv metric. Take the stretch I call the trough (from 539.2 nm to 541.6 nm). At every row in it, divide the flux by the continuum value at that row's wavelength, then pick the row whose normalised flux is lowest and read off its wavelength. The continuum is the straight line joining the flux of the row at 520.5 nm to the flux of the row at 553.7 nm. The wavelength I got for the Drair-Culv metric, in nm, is 540.3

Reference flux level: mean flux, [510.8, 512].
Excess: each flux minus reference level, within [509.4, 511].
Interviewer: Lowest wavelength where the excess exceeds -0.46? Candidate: 509.5 nm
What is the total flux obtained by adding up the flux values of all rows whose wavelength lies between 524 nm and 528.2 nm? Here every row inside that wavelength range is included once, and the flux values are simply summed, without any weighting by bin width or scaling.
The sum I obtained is 221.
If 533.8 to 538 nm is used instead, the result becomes 216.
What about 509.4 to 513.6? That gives 217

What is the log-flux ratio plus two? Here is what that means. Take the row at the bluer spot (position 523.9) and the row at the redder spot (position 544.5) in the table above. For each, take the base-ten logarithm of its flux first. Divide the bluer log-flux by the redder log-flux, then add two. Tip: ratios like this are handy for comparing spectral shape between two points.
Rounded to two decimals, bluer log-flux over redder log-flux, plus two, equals 2.93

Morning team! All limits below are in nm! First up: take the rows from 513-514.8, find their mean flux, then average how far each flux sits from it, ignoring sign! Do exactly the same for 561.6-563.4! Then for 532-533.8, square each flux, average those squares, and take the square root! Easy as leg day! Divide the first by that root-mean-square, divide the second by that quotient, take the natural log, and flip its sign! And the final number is -2.1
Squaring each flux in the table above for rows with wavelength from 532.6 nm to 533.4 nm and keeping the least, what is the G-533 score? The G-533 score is 81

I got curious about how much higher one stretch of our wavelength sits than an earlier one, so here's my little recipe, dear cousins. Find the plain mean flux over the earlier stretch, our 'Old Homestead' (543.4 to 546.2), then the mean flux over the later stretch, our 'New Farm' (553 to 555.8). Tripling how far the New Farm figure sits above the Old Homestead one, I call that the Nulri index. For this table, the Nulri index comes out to 1.1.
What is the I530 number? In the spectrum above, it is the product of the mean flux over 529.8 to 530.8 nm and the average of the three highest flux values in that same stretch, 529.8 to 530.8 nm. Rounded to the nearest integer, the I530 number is 102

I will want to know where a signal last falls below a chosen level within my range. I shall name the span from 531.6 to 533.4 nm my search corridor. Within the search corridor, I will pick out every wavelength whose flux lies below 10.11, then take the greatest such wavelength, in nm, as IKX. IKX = 533.3 nm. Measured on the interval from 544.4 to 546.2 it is 545.9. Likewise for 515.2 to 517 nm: 516.5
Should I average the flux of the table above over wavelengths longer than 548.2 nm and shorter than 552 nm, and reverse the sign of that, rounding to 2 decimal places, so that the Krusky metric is -9.69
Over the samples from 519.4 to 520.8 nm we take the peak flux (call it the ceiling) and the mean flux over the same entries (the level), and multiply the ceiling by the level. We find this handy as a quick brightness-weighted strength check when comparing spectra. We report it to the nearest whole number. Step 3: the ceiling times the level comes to 110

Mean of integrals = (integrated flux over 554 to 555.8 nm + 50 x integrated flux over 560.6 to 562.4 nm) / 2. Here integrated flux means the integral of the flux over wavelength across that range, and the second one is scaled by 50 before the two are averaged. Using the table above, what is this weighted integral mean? 451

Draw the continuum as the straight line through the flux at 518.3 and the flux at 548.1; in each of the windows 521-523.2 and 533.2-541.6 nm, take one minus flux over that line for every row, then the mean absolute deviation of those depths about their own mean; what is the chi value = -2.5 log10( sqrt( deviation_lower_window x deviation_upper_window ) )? 3.15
